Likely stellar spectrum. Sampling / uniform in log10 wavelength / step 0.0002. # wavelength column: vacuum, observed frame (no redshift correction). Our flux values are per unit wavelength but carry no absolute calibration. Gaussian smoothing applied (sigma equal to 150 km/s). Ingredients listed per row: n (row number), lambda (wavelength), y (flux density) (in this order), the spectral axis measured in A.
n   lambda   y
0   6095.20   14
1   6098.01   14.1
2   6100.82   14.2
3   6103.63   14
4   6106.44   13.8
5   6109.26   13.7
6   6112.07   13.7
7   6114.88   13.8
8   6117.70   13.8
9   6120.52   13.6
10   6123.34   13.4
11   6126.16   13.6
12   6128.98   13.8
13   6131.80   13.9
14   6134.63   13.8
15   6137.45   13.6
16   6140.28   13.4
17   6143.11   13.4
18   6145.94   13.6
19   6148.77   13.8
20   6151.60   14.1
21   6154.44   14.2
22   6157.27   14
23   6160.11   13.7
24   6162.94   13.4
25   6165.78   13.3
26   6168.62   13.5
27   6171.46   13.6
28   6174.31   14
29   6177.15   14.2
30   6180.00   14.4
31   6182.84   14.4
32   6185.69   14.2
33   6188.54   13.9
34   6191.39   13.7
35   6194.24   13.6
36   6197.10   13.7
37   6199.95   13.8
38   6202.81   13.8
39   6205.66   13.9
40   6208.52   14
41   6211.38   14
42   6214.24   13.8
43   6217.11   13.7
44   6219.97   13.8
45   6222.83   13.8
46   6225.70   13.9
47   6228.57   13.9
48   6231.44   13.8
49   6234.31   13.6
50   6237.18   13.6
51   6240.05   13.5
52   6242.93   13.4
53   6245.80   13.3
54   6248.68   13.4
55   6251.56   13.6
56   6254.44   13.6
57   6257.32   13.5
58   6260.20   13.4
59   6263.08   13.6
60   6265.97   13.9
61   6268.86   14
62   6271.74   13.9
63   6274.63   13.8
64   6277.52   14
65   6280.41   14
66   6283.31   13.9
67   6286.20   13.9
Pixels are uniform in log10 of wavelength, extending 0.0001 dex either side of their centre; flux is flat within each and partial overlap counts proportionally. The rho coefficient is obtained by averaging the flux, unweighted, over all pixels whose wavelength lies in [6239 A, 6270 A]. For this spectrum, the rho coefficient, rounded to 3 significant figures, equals 13.6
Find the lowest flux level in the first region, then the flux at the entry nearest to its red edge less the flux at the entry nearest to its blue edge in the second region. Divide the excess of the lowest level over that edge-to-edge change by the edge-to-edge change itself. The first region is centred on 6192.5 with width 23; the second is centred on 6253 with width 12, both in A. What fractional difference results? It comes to 135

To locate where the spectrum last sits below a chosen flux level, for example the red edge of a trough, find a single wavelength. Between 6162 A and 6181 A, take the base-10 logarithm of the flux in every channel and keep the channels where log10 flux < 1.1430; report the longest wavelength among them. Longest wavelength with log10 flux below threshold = 6171.46 A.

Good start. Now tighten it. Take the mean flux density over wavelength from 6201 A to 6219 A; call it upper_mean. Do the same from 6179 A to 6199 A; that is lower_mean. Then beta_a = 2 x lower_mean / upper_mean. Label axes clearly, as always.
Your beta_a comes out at 2.02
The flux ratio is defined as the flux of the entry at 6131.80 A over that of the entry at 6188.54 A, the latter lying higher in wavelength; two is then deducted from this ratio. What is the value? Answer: -1.00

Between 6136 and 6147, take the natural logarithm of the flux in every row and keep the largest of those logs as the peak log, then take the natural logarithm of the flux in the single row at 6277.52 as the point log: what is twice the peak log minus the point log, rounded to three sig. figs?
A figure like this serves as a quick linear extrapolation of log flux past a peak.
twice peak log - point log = 2.58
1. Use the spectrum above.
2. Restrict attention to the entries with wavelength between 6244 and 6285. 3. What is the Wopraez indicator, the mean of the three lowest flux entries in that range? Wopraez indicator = 13.4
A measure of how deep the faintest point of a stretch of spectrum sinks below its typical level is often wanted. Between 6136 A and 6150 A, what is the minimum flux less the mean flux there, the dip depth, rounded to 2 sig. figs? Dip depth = -0.16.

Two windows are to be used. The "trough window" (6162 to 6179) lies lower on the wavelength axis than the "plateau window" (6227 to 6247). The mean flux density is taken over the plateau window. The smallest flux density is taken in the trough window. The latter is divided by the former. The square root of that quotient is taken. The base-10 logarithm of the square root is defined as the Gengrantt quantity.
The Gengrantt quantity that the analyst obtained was -0.005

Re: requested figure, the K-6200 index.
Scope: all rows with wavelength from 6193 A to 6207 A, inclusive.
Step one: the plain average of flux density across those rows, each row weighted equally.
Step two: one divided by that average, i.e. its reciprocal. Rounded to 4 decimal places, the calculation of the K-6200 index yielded 0.0727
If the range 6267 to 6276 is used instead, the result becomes 0.0719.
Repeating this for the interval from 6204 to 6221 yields 0.0721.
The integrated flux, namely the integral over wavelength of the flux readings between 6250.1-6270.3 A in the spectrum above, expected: 276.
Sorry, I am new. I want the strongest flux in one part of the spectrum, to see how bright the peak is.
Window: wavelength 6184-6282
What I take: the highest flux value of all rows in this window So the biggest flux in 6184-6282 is 14.2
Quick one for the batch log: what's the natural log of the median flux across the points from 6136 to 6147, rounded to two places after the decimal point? 2.60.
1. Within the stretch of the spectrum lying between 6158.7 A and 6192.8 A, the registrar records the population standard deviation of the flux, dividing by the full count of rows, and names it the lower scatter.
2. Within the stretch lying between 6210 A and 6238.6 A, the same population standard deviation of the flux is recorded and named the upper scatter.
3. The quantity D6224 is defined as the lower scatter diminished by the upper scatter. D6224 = 0.24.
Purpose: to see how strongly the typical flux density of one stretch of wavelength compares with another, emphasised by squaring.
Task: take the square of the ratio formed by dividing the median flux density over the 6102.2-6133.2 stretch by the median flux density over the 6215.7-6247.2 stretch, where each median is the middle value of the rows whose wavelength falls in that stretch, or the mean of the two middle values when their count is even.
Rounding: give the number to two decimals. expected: 1.01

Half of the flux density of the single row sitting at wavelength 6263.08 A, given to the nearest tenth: 6.8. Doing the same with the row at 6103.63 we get 7.0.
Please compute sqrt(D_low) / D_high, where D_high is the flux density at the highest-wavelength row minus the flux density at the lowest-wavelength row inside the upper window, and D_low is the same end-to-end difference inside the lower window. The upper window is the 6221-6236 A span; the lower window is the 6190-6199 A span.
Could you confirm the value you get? 0.0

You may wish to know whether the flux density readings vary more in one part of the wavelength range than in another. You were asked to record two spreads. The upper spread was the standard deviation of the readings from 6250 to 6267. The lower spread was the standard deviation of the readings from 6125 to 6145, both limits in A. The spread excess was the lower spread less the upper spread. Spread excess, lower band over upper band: 0.03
